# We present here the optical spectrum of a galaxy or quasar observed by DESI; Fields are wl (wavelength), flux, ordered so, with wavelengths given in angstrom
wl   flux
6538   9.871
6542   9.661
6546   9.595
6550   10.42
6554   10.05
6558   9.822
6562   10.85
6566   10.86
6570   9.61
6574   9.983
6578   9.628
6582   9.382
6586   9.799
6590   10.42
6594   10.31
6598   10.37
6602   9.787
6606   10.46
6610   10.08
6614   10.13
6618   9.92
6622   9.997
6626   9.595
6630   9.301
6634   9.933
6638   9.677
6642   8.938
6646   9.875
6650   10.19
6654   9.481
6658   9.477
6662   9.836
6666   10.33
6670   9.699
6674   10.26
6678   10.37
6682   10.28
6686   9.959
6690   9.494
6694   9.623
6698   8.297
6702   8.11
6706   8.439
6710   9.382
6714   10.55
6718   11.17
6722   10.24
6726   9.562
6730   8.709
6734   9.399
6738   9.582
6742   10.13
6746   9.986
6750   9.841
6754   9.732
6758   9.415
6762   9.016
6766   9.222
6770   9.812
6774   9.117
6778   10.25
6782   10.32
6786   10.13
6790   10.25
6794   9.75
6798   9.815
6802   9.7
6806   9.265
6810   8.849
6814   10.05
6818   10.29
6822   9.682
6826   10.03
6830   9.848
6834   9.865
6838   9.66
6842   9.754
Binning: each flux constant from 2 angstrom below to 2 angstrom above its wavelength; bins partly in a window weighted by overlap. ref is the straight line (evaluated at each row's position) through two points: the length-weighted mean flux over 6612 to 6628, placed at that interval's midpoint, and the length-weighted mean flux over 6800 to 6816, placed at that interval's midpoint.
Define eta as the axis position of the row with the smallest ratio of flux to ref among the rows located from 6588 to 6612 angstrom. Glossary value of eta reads 6602 angstrom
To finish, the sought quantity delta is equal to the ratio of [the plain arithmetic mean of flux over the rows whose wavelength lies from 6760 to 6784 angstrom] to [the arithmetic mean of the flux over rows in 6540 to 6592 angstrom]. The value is 0.96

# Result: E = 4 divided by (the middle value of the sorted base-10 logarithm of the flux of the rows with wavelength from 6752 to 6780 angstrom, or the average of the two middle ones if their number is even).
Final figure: 4.11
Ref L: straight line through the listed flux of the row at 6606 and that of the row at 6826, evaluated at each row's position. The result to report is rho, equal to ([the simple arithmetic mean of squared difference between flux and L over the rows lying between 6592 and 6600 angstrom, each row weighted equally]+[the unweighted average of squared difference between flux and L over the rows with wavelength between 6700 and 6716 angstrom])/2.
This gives 1.12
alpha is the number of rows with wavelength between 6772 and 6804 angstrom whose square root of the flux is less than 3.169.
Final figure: 4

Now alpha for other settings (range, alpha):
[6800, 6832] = 6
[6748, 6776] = 7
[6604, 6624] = 2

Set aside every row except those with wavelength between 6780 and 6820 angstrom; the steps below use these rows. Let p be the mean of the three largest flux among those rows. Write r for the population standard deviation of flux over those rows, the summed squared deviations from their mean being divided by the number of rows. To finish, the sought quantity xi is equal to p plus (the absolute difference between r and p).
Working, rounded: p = 10.3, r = 0.45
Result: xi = 20.1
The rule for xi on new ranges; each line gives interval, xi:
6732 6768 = 19.6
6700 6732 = 20.3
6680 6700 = 19.2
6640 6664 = 19.5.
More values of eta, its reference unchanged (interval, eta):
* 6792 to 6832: 6810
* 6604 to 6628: 6626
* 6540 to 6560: 6546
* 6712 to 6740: 6730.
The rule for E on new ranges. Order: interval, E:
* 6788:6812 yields 4.05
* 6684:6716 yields 4.10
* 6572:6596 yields 4.02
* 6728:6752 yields 4.05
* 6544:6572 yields 3.99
